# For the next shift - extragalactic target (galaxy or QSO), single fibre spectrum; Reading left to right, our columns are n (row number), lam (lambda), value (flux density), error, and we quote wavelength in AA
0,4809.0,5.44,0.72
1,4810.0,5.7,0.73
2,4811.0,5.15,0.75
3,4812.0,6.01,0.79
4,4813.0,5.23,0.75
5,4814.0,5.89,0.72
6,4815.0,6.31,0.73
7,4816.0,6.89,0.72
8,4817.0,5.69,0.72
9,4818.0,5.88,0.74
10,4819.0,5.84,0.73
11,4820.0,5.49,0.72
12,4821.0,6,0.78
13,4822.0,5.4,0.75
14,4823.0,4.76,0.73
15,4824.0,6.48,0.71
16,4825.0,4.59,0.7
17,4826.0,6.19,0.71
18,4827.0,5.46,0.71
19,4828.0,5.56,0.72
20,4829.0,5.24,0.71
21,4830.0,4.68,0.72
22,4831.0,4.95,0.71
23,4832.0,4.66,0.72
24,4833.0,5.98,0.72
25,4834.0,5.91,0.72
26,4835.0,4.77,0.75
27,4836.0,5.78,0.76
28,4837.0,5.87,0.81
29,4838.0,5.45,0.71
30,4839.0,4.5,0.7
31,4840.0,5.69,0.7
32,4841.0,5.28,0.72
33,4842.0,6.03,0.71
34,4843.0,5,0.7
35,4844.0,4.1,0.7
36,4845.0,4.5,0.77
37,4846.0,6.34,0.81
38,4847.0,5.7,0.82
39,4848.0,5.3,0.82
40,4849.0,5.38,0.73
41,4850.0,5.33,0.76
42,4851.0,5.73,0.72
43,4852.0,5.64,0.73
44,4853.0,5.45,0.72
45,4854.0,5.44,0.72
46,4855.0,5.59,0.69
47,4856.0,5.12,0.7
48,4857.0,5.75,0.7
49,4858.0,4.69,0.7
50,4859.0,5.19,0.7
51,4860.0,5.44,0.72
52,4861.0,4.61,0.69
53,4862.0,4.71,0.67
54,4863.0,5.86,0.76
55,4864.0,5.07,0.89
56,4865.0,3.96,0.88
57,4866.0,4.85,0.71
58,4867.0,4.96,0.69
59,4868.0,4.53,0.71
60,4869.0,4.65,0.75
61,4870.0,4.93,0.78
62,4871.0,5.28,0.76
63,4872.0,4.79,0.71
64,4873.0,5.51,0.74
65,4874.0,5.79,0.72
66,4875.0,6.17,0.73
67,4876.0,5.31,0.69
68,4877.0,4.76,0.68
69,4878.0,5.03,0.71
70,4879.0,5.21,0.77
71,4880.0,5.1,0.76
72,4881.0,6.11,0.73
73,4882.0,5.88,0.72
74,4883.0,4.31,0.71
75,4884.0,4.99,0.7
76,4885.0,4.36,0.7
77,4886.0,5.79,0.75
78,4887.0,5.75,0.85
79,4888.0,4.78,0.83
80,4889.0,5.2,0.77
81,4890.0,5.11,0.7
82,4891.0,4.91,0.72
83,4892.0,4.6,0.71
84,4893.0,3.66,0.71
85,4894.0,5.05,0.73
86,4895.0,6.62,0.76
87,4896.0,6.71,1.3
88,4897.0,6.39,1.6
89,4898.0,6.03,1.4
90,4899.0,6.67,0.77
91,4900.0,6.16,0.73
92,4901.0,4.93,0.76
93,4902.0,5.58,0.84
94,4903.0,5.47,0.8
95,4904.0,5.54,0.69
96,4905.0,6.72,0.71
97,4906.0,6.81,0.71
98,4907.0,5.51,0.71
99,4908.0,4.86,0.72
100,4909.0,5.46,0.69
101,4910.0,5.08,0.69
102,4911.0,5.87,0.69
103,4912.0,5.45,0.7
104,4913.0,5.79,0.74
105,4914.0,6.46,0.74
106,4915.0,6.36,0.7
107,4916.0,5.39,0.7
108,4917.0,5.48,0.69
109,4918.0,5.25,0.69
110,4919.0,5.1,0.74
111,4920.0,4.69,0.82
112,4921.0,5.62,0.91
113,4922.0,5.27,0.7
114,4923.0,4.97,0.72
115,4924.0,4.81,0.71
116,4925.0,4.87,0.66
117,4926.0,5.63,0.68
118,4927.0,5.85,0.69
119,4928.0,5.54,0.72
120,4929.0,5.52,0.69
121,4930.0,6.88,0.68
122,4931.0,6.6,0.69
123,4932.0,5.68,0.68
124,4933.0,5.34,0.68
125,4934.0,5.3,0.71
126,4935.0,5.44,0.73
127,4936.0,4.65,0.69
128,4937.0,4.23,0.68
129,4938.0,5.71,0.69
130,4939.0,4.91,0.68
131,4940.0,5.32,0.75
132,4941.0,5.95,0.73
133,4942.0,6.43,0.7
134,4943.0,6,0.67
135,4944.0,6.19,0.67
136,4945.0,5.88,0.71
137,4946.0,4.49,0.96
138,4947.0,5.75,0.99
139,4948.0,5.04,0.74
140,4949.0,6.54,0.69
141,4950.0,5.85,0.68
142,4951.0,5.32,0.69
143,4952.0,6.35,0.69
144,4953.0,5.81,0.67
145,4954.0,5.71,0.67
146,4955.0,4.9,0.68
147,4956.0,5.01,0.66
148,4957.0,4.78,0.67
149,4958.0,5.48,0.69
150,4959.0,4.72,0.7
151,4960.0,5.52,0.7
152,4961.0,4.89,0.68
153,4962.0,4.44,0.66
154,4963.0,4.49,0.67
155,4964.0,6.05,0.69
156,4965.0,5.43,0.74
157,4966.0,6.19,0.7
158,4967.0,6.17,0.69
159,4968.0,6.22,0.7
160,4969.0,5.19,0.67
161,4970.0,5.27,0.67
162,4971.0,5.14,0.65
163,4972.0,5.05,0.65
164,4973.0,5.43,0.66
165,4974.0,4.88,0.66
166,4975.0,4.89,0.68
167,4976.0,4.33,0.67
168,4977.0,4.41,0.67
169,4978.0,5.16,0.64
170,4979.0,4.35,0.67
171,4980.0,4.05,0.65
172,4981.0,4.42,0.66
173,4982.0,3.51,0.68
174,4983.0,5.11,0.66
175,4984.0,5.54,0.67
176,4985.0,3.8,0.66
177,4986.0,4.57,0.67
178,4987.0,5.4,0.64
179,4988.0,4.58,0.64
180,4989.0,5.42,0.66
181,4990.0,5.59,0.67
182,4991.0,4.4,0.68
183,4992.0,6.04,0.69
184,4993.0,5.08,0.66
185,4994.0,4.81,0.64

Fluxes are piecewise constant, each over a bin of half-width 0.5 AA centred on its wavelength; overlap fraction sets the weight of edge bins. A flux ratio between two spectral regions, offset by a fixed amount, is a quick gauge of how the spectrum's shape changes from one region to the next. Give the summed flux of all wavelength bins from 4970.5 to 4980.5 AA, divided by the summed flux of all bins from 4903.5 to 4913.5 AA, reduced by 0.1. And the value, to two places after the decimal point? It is 0.74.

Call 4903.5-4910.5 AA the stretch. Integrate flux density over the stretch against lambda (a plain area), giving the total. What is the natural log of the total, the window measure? 3.69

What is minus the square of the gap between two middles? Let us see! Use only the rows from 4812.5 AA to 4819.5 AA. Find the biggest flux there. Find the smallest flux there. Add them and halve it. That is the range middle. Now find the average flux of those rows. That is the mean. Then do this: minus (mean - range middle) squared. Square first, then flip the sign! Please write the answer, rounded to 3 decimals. -0.010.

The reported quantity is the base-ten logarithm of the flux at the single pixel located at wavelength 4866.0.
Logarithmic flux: 0.69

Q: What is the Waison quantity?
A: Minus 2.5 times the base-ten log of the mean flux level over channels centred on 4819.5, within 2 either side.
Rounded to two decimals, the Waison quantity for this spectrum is -1.91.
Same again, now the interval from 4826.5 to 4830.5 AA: -1.80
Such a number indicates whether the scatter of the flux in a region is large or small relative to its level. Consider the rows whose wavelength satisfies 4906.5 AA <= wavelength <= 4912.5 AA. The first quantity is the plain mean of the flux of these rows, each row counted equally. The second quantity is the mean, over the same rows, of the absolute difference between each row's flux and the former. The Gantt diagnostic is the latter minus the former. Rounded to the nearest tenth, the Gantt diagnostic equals -5.1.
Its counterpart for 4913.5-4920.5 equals -5.0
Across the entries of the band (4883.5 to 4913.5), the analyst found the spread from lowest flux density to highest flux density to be 3.15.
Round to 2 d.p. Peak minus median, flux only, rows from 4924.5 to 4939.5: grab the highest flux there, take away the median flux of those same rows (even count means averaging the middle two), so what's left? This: 1.36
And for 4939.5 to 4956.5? 0.73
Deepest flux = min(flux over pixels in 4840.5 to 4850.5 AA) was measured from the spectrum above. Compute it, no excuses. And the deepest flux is 4.1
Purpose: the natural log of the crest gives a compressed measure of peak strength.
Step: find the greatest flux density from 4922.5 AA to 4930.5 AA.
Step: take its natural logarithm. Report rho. 1.93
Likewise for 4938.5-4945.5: 1.86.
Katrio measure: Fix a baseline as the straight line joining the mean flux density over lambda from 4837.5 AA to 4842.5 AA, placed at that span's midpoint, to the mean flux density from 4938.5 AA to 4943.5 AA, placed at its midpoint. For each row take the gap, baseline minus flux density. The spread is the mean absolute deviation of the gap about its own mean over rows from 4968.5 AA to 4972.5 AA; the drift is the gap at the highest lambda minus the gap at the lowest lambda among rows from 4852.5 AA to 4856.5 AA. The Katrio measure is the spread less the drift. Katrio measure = -0.27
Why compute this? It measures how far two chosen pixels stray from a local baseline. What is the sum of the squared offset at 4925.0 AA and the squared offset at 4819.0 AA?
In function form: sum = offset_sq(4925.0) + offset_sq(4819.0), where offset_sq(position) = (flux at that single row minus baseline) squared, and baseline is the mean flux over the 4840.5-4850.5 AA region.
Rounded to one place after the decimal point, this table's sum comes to 0.5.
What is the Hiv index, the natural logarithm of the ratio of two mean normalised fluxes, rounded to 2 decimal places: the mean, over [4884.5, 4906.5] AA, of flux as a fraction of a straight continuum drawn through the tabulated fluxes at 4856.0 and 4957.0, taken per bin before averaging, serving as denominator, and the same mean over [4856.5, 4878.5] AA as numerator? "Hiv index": -0.11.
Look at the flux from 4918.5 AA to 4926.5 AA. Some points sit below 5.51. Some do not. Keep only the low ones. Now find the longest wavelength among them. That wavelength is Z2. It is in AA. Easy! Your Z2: 4925.0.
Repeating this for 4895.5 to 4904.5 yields 4903.0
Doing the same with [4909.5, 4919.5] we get 4919.0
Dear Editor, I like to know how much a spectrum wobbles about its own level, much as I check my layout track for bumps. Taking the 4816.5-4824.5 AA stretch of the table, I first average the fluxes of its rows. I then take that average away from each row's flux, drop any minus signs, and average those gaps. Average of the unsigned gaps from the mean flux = 0.36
